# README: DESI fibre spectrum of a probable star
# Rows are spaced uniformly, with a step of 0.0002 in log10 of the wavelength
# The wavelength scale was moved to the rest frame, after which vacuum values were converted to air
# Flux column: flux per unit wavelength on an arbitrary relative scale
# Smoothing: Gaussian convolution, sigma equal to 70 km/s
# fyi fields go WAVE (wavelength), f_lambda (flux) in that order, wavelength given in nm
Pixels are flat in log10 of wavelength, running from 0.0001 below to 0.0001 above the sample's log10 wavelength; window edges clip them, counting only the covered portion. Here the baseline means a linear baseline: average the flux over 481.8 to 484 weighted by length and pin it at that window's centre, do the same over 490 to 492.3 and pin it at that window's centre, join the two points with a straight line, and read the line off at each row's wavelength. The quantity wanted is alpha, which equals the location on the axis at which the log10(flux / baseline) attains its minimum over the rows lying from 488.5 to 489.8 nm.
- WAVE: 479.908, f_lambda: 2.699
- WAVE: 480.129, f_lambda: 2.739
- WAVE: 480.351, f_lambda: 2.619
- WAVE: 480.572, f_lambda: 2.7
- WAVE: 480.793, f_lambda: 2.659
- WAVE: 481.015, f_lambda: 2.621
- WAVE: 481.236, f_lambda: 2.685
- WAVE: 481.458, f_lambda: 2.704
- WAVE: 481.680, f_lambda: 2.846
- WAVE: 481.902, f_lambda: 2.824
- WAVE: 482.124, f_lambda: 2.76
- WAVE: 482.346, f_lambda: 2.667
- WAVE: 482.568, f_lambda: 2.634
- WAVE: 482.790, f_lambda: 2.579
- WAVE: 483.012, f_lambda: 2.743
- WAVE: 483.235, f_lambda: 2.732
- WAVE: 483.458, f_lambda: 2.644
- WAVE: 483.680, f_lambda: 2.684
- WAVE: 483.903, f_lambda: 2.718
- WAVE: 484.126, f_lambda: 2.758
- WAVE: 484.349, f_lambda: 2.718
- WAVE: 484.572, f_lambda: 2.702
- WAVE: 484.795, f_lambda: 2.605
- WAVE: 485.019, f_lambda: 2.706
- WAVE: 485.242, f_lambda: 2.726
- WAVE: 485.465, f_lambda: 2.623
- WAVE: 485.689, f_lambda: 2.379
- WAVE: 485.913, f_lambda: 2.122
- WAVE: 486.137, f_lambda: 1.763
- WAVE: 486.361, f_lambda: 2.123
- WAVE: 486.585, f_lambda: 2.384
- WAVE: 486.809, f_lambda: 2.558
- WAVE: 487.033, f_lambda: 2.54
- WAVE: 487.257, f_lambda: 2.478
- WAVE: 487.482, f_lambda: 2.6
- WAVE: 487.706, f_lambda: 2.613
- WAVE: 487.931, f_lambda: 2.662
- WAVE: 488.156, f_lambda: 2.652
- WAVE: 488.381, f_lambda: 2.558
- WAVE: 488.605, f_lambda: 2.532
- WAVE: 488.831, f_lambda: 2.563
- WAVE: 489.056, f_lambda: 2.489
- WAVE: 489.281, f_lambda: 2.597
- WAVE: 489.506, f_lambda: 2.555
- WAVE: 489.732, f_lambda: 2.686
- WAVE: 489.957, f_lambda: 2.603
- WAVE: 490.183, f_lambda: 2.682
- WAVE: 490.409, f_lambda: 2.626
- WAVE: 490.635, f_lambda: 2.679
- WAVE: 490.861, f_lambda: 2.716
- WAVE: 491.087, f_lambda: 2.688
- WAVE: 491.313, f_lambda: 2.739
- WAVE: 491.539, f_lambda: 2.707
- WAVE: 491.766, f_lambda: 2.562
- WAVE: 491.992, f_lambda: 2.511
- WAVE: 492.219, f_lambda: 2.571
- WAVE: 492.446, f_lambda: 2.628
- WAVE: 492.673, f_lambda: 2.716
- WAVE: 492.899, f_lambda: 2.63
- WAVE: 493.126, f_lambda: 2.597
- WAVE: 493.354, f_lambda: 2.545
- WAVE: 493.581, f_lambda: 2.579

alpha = 489.056 nm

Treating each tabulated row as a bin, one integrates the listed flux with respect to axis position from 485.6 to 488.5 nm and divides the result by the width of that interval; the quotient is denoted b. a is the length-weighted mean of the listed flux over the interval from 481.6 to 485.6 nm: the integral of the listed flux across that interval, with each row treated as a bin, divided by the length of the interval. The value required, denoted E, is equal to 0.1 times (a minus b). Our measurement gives 0.03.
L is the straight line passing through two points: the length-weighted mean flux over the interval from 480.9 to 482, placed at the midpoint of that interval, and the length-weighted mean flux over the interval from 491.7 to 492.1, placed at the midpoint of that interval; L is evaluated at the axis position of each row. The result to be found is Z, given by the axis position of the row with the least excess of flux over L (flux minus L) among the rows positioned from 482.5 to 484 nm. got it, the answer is 482.790 nm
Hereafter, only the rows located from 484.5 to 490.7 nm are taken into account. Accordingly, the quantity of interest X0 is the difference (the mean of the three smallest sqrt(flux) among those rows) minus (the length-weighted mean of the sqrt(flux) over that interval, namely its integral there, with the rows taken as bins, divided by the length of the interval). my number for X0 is -0.174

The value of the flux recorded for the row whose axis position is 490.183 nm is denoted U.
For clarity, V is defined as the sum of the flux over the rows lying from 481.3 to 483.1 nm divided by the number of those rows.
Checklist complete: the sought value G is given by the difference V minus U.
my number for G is 0.04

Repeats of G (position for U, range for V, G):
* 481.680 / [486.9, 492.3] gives -0.24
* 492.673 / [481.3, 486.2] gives -0.10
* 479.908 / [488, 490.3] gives -0.11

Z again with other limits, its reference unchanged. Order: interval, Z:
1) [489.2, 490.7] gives 489.506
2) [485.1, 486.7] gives 486.137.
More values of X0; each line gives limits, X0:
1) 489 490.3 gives -0.019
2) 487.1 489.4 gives -0.023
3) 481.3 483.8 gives -0.028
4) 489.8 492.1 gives -0.029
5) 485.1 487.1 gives -0.119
